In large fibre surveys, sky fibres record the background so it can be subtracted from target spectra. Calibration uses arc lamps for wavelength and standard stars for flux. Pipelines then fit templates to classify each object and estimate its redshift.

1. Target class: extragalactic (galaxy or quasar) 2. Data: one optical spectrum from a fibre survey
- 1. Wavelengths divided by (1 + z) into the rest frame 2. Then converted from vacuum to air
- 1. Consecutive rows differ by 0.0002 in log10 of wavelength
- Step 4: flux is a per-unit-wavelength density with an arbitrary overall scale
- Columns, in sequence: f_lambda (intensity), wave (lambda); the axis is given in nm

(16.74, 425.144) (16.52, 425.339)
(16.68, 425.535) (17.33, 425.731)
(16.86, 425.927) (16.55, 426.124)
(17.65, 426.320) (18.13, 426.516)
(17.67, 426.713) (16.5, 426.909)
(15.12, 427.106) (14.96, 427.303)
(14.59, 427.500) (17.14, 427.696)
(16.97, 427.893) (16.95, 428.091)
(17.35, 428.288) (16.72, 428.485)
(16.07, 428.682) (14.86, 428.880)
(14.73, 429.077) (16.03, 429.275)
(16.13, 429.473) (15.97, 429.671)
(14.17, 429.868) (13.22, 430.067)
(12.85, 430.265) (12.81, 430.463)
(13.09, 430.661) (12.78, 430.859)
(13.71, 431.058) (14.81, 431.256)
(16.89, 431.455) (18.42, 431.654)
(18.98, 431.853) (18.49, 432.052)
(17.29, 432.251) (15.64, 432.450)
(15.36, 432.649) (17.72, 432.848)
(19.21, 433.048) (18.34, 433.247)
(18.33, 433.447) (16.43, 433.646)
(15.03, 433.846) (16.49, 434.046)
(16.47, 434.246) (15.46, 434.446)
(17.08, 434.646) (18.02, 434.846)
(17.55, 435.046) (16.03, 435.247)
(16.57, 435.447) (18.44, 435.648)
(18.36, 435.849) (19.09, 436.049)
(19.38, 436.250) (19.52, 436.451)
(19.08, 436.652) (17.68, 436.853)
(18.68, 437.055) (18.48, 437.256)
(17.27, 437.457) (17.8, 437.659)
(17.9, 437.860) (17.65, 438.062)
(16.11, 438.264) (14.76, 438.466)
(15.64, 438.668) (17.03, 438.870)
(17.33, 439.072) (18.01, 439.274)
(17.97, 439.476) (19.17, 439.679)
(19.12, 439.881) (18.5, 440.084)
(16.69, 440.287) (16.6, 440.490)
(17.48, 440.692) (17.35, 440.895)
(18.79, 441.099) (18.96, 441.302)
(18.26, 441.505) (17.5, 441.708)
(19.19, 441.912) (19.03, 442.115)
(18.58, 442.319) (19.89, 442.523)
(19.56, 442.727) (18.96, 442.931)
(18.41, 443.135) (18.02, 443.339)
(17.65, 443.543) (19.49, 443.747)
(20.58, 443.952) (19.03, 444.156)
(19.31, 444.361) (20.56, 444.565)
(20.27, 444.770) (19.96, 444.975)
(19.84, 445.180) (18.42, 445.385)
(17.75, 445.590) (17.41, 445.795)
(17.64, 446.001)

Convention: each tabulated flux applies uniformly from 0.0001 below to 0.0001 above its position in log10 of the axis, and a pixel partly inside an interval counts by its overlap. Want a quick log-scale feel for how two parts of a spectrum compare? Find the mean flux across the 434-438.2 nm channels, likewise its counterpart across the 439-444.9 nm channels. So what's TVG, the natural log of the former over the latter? -0.048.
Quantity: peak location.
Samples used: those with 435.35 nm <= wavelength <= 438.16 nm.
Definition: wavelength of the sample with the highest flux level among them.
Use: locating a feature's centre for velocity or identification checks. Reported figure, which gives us 436.451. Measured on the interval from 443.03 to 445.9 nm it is 443.952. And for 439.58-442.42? 441.912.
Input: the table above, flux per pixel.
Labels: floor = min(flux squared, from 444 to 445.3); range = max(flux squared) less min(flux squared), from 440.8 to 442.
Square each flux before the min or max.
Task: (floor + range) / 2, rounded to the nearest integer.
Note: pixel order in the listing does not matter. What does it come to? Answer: 215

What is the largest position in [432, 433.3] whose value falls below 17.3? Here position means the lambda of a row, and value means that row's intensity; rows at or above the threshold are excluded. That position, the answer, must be 432.649 nm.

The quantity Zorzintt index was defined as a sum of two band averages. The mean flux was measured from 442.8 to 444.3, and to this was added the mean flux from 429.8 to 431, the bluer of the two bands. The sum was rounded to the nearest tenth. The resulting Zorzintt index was 32.0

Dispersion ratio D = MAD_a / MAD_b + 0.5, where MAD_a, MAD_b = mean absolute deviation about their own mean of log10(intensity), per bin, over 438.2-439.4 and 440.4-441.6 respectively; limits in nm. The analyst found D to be 1.9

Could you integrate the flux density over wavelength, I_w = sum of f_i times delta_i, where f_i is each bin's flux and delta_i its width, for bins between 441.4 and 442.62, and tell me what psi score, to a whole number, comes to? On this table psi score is 23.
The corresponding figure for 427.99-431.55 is 53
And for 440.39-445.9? 103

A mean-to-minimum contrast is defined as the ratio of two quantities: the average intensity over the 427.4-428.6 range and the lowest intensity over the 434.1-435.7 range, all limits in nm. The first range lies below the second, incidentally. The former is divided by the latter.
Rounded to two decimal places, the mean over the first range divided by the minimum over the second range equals 1.08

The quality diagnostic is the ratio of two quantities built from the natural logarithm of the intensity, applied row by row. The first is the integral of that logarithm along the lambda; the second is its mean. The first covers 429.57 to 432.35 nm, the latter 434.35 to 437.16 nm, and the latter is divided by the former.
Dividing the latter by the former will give 0.382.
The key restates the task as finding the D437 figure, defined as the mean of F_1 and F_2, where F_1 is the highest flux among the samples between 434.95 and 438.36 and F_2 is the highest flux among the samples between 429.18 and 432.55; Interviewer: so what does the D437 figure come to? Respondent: 19.25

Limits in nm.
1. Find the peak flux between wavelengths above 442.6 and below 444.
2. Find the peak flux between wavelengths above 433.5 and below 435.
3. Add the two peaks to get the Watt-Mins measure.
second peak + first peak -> 38.6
